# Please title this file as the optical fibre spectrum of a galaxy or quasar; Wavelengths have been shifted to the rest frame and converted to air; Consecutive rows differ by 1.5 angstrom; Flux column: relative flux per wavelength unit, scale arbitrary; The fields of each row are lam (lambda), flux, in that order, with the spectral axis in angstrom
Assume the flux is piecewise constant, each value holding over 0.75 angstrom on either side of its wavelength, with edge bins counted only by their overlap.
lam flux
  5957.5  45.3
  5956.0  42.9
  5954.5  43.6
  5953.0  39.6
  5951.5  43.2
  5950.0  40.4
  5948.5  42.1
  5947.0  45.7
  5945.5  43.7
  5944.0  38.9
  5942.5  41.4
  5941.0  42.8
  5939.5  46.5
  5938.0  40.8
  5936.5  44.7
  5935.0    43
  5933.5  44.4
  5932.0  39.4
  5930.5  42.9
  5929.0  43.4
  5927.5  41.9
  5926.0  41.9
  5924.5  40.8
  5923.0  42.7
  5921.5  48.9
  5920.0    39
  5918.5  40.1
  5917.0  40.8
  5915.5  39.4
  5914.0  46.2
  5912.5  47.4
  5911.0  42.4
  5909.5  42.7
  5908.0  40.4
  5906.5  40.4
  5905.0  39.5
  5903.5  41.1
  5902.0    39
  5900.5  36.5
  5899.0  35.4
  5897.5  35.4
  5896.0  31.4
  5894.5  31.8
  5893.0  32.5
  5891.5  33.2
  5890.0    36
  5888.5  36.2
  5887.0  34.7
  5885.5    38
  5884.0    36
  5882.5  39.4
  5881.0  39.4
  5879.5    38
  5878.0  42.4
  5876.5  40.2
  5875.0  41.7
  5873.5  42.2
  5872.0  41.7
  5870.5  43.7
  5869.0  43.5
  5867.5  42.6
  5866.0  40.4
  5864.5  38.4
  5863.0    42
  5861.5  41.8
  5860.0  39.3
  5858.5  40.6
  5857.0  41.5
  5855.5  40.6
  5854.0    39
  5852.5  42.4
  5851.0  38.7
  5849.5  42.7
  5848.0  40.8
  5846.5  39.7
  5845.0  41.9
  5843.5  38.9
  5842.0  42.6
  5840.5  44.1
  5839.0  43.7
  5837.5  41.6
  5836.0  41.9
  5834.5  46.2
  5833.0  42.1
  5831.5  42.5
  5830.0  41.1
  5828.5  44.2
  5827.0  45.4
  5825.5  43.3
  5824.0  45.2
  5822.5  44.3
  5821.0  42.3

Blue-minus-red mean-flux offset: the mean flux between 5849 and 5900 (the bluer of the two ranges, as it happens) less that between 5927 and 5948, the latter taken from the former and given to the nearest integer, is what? -4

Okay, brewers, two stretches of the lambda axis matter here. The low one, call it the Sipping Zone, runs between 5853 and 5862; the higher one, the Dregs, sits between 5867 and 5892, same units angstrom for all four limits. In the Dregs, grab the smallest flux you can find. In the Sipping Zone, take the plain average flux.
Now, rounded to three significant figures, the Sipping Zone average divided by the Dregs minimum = 1.22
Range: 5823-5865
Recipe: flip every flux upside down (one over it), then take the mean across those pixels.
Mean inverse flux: 0.0239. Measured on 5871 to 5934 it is 0.0255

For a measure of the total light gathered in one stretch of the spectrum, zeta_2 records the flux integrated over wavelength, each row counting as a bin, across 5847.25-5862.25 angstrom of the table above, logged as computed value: 611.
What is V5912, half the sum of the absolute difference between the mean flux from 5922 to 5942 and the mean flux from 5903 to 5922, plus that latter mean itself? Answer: 21.4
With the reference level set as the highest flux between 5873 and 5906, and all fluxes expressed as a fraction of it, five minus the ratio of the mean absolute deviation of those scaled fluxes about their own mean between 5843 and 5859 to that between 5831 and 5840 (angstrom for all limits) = 4.13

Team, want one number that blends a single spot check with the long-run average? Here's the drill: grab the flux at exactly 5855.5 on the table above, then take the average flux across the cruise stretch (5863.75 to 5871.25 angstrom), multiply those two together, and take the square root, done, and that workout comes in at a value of 41.2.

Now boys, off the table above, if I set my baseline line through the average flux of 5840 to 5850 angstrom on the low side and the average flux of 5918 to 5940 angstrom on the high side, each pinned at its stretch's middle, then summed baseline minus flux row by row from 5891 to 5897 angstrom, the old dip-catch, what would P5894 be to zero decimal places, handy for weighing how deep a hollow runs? 40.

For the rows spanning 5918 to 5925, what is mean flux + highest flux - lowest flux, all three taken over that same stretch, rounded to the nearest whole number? 52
